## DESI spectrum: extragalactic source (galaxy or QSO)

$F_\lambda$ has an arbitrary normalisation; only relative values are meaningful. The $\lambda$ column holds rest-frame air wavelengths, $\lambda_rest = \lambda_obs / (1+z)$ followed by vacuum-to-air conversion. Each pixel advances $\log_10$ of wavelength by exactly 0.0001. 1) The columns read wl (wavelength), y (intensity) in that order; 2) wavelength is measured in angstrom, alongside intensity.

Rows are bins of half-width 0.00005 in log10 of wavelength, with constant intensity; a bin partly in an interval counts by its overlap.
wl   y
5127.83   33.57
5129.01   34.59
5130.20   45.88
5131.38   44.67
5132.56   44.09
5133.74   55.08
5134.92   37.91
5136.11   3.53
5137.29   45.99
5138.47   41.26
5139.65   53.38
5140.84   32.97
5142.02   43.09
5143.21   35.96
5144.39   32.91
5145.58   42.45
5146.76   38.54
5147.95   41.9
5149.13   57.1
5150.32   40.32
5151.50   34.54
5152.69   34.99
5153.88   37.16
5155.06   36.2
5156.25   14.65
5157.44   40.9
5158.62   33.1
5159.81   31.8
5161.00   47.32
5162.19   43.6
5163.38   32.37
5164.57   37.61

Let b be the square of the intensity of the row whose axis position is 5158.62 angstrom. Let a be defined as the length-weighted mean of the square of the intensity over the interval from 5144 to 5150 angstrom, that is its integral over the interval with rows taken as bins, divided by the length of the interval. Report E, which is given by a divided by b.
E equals 1.7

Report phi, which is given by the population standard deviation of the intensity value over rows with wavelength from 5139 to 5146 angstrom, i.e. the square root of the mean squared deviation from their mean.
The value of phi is 7.2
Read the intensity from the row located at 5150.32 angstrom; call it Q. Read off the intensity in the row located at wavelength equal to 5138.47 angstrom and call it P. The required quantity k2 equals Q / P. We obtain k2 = 0.98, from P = 41.26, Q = 40.32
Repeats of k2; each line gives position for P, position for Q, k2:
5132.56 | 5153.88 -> 0.84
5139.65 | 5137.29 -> 0.86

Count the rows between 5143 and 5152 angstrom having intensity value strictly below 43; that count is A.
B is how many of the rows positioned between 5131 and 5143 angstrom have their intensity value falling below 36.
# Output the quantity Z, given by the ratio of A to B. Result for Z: 3.5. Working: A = 7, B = 2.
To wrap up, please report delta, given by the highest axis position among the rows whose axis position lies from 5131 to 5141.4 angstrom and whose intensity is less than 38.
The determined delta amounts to 5140.84 angstrom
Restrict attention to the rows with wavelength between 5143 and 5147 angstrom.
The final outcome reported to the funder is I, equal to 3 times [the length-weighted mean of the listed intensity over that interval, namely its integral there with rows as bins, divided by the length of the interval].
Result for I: 113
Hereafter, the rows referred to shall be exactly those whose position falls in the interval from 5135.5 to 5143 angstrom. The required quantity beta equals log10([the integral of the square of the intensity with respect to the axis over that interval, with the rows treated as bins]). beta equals 4.08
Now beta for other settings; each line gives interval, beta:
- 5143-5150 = 4.10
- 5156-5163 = 3.99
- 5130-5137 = 4.09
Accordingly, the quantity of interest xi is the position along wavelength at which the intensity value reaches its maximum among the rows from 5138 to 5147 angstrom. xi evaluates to 5139.65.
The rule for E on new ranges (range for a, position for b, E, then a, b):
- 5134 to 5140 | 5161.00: 0.7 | 1653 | 2239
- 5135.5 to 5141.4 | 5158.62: 1.4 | 1554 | 1096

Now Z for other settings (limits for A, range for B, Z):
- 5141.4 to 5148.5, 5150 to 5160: 1.0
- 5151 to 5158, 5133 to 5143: 3.0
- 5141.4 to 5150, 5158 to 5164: 1.7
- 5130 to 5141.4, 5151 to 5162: 0.8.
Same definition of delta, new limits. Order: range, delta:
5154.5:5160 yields 5159.81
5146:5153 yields 5152.69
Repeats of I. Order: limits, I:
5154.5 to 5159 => 93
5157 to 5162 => 116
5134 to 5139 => 101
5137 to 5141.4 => 130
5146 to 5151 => 133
